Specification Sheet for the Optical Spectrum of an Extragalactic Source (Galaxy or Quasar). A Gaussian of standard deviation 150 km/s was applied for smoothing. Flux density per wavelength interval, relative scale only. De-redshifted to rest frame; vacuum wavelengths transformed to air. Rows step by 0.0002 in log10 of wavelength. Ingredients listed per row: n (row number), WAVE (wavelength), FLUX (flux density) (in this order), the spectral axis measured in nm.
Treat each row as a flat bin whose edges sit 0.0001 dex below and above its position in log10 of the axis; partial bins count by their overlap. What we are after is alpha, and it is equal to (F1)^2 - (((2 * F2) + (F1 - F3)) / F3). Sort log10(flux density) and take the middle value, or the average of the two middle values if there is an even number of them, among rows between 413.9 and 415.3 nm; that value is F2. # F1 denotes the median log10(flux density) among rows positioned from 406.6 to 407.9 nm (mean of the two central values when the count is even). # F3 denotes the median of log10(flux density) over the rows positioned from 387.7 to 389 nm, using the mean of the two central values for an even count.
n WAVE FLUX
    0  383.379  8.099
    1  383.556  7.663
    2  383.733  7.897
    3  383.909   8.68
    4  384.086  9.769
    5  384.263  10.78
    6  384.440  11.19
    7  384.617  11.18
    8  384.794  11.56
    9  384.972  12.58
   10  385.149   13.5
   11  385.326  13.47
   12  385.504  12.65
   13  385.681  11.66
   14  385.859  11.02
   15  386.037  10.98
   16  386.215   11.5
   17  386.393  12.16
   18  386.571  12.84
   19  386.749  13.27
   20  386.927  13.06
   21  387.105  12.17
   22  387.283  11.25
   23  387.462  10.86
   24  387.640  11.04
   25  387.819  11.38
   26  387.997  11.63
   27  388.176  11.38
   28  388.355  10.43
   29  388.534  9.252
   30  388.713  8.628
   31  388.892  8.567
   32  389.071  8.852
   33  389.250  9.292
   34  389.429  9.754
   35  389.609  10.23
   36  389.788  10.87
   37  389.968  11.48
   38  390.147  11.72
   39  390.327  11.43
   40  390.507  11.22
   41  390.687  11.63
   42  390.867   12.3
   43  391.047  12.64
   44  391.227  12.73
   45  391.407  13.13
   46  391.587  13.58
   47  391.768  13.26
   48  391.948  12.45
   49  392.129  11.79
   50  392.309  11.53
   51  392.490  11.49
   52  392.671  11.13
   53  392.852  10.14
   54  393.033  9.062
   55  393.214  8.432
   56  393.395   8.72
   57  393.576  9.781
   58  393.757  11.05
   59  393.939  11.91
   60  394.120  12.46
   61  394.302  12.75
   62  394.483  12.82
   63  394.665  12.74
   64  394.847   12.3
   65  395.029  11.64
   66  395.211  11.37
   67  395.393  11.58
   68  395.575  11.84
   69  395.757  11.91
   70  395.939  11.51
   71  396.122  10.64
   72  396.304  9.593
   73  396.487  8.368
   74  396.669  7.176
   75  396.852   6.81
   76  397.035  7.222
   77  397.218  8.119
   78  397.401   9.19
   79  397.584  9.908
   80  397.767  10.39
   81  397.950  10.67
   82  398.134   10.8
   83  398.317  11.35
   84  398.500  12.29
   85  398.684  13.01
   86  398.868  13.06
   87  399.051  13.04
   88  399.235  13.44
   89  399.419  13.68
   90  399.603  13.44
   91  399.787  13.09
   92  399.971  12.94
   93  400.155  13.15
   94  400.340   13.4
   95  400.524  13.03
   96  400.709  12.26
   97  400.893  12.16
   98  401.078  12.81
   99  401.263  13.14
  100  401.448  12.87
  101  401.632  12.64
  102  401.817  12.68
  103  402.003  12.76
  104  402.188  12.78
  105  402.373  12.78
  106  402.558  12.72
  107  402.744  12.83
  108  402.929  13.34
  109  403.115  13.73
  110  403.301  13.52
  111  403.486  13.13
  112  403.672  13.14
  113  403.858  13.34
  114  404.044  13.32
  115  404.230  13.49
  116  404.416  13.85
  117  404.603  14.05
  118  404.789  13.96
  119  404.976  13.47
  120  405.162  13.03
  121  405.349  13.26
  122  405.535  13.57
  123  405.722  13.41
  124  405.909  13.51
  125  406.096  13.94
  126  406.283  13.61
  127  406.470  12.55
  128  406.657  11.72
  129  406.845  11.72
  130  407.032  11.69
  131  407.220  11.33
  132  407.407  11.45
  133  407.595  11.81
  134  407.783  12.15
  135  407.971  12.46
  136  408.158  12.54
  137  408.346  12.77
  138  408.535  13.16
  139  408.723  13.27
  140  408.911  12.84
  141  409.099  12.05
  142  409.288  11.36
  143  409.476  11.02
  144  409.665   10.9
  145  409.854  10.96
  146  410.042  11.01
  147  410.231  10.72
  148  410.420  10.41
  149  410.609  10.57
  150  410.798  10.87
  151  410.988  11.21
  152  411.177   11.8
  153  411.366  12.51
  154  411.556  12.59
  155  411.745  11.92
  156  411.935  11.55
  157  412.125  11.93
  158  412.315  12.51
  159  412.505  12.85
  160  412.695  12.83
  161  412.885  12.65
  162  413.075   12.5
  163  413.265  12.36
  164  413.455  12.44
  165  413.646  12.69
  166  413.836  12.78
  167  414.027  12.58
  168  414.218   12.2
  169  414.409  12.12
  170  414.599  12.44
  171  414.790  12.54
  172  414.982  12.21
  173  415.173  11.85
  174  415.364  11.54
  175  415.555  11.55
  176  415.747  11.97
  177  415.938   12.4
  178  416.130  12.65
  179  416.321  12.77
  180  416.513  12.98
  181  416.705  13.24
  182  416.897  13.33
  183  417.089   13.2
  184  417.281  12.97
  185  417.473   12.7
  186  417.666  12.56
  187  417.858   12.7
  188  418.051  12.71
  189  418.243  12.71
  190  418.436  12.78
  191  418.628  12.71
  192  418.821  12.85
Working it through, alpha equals -1.04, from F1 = 1.07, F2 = 1.09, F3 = 1.02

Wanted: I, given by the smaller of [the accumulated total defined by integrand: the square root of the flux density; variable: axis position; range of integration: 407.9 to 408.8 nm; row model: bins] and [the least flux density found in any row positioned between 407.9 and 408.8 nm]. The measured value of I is 3.23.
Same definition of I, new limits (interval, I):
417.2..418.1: 3.21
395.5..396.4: 2.99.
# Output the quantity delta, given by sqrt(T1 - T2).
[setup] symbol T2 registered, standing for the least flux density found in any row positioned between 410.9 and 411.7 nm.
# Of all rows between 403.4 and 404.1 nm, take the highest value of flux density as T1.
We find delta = 1.5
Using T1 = 13.34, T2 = 11.21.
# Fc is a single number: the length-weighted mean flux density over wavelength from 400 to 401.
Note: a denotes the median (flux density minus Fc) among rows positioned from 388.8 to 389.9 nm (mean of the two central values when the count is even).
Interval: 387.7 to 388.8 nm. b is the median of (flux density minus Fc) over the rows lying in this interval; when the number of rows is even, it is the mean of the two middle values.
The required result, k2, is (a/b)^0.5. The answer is 1.3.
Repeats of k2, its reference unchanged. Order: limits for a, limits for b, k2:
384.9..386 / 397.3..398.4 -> 0.3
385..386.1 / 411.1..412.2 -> 0.9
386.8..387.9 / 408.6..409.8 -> 1.2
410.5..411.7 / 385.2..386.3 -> 1.0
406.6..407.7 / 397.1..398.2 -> 0.6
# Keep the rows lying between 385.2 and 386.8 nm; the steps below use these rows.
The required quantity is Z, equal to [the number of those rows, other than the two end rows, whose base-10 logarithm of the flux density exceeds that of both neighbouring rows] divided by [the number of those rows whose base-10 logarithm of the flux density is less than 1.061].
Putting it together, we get 0.0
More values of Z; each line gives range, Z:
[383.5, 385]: 0.1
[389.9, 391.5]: 0.3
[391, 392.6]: 1.0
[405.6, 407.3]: 1.0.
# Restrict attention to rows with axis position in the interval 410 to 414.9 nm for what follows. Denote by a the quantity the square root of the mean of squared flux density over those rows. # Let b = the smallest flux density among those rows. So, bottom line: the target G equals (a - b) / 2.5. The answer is 0.7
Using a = 12.0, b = 10.41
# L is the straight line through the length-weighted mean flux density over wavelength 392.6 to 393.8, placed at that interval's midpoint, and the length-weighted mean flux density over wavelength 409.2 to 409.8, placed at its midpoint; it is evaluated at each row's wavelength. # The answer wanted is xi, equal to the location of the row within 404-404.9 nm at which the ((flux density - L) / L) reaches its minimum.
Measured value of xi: 404.044 nm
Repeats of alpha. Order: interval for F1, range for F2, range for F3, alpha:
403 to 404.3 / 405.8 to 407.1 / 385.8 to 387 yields -0.80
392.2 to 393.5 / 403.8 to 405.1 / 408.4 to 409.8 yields -1.01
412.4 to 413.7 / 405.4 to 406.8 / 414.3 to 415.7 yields -0.89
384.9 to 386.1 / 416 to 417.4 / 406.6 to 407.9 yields -0.90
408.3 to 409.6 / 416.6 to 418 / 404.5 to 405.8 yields -0.73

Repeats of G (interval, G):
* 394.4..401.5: 1.9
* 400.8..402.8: 0.2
